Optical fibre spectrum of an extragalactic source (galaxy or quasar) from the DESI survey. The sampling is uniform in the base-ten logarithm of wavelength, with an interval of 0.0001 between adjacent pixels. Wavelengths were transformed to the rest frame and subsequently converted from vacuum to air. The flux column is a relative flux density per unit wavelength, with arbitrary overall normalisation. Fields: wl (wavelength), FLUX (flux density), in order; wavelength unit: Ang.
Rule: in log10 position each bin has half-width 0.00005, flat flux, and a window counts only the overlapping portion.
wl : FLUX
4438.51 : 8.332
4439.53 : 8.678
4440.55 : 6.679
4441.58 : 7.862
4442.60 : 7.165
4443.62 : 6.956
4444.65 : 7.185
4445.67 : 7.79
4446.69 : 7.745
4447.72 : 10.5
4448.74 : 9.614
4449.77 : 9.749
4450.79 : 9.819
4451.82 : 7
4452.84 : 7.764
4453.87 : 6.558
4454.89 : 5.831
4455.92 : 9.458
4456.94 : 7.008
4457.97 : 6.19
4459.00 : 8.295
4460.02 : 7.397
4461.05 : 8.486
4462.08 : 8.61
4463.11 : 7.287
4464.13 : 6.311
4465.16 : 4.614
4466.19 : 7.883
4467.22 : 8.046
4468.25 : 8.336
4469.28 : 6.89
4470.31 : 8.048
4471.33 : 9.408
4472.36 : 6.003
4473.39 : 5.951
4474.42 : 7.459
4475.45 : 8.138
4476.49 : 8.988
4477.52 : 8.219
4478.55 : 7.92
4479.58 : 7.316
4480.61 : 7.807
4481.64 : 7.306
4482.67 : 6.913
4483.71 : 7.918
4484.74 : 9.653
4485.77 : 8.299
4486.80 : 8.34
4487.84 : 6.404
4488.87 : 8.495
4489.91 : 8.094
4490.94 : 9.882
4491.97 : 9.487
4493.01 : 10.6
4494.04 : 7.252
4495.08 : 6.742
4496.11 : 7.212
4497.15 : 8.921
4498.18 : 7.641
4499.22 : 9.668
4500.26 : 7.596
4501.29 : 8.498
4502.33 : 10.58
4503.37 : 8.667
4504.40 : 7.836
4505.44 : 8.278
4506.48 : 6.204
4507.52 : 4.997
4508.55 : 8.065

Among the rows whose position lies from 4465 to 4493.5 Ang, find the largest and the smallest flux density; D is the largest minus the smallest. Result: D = 6.0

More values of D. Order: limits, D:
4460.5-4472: 4.8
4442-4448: 3.5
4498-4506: 3.0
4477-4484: 1.3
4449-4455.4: 4.0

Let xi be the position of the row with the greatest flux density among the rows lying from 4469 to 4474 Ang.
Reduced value 4471.33 Ang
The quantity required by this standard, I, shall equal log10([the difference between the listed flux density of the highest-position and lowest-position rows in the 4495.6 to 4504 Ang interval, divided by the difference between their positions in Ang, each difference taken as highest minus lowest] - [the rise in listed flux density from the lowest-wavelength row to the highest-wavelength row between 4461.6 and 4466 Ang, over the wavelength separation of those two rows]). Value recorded 0.2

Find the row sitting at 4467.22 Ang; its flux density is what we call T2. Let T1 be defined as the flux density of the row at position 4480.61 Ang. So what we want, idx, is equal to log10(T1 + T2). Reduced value 1.20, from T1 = 7.807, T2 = 8.046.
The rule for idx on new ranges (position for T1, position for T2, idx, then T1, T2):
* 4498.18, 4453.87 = 1.15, 7.641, 6.558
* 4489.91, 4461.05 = 1.22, 8.094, 8.486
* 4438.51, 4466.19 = 1.21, 8.332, 7.883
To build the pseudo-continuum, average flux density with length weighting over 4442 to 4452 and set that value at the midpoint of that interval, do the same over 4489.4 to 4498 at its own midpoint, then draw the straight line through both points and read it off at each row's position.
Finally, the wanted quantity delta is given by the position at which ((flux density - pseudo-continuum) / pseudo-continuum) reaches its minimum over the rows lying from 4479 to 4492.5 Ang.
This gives 4487.84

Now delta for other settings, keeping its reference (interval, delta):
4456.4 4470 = 4465.16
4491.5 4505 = 4495.08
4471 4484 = 4473.39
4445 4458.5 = 4454.89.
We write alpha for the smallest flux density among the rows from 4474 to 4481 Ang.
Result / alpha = 7.316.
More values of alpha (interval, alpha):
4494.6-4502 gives 6.742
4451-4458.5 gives 5.831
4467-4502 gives 5.951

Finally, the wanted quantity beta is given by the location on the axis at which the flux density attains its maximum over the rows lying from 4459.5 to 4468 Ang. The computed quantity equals 4462.08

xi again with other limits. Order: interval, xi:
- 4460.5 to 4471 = 4462.08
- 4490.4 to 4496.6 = 4493.01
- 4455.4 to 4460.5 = 4455.92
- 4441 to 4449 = 4447.72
